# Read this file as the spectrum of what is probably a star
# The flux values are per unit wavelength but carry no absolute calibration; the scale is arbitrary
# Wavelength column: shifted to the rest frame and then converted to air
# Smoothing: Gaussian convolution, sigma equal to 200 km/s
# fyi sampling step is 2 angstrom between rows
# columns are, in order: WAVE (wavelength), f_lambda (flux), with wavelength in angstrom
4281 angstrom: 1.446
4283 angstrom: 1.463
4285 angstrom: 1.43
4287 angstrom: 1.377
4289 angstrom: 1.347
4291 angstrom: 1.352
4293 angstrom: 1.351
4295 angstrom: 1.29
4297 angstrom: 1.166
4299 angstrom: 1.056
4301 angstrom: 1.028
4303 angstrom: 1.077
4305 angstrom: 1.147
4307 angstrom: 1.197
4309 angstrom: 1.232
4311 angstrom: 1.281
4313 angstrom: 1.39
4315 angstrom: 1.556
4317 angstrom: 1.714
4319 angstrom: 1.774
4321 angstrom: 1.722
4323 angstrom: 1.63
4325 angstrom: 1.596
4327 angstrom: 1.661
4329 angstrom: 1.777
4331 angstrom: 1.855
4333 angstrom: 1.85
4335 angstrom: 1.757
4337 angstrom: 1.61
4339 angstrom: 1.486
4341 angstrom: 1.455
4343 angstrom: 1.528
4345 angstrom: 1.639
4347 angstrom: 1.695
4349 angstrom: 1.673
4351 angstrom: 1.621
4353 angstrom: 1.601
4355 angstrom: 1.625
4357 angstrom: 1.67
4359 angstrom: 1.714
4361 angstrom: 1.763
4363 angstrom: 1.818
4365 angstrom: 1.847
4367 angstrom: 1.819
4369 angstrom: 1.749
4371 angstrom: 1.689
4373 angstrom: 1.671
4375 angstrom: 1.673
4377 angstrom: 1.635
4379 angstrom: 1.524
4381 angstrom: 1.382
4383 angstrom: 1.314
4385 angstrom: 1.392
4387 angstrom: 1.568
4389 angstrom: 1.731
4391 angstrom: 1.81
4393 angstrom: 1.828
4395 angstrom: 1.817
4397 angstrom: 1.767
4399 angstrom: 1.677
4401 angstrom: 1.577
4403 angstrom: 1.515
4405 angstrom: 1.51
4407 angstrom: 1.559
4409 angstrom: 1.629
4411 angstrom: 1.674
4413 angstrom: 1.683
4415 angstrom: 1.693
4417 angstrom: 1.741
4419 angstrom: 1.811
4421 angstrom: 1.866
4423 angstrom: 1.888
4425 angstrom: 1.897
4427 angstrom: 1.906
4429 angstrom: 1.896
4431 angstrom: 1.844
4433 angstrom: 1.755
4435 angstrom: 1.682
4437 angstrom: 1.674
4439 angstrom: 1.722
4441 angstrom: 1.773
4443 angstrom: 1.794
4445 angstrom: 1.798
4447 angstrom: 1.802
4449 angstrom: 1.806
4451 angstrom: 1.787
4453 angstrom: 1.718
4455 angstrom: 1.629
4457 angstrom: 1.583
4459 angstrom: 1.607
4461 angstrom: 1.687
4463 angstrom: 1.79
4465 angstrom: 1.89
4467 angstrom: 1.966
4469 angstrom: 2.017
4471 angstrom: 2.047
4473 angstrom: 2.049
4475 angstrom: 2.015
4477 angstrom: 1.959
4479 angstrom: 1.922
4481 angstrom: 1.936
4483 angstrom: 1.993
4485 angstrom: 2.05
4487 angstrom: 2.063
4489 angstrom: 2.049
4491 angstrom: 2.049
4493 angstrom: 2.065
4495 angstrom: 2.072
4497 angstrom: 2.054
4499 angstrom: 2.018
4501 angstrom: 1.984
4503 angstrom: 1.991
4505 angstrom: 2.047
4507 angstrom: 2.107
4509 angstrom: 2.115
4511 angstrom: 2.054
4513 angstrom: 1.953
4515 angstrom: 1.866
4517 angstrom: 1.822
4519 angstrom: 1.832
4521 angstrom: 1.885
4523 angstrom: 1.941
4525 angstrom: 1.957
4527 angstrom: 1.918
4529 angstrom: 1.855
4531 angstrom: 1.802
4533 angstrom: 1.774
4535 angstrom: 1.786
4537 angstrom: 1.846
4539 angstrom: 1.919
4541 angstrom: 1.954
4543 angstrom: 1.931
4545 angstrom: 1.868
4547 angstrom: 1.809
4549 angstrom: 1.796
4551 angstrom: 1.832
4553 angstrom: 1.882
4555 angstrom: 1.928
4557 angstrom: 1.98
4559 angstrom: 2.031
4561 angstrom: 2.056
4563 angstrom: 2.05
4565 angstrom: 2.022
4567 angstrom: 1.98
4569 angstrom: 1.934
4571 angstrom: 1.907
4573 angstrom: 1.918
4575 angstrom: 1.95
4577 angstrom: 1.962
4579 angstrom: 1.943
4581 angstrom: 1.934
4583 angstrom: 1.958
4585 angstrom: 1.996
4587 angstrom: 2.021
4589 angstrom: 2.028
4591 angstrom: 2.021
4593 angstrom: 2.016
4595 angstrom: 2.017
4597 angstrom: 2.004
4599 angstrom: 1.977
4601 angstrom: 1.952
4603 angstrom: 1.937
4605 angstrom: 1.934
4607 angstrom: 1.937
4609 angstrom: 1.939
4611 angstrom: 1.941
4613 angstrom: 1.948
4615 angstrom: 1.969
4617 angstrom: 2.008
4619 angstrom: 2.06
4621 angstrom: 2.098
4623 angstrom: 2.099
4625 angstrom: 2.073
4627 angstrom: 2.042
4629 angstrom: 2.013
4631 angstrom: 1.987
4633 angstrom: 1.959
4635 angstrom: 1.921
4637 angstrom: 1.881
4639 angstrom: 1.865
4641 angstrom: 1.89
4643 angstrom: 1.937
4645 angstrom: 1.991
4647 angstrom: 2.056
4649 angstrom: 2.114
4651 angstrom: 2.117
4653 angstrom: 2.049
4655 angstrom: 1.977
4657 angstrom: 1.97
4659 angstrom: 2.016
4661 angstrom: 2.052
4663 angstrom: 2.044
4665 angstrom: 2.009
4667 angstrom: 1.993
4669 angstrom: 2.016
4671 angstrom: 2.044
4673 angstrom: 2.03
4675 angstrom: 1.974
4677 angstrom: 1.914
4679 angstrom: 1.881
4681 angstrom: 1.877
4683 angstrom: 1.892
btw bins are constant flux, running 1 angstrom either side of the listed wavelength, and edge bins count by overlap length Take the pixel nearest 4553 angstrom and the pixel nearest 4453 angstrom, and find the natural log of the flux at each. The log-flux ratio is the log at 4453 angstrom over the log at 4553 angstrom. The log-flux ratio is 0.86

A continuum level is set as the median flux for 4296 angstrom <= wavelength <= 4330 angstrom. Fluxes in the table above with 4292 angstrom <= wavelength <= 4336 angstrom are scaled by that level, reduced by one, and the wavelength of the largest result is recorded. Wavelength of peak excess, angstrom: 4331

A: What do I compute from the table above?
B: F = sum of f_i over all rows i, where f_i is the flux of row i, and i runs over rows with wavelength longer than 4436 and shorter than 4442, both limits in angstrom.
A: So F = 5.2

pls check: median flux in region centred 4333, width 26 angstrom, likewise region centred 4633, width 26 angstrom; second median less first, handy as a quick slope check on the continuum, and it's 0.35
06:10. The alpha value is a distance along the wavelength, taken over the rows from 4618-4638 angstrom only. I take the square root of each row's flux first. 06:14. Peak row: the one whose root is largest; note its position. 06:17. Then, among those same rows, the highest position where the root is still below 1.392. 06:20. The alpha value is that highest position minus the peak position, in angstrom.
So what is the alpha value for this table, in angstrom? 14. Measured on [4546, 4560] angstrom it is -4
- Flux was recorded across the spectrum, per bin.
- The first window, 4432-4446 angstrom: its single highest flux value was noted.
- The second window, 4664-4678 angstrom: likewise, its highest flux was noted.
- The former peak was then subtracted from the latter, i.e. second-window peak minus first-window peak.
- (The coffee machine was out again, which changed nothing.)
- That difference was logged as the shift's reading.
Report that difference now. 0.25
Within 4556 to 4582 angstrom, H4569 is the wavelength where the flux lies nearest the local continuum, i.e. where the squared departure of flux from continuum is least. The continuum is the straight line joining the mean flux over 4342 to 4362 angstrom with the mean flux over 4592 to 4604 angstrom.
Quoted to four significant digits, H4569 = 4575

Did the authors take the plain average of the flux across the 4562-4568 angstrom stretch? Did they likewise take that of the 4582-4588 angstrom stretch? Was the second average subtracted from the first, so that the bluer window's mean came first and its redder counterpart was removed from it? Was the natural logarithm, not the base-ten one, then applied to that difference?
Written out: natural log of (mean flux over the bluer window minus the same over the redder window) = -3.7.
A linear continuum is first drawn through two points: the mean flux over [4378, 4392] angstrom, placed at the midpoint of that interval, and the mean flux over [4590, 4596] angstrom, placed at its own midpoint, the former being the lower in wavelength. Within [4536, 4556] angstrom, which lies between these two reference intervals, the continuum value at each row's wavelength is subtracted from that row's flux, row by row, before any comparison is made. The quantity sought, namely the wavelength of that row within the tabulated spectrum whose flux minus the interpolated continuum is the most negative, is 4549 angstrom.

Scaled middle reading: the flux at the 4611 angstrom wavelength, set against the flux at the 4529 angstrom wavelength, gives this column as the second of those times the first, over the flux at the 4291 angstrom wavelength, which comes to 2.7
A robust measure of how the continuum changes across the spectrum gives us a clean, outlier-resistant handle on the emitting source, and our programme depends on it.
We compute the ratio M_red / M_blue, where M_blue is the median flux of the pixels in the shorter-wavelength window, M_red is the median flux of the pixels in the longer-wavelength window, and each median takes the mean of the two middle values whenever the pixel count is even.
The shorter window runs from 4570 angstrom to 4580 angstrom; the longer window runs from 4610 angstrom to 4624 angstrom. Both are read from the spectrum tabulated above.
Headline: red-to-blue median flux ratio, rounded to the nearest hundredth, 1.03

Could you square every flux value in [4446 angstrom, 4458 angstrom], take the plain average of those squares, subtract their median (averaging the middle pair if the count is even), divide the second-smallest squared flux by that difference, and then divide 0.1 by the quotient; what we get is -0.0039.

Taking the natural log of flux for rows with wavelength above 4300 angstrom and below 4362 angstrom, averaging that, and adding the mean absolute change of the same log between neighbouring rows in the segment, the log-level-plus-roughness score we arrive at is 0.48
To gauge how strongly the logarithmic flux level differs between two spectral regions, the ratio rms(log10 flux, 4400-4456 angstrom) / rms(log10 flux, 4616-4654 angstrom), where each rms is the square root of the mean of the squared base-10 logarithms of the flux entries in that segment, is 0.79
